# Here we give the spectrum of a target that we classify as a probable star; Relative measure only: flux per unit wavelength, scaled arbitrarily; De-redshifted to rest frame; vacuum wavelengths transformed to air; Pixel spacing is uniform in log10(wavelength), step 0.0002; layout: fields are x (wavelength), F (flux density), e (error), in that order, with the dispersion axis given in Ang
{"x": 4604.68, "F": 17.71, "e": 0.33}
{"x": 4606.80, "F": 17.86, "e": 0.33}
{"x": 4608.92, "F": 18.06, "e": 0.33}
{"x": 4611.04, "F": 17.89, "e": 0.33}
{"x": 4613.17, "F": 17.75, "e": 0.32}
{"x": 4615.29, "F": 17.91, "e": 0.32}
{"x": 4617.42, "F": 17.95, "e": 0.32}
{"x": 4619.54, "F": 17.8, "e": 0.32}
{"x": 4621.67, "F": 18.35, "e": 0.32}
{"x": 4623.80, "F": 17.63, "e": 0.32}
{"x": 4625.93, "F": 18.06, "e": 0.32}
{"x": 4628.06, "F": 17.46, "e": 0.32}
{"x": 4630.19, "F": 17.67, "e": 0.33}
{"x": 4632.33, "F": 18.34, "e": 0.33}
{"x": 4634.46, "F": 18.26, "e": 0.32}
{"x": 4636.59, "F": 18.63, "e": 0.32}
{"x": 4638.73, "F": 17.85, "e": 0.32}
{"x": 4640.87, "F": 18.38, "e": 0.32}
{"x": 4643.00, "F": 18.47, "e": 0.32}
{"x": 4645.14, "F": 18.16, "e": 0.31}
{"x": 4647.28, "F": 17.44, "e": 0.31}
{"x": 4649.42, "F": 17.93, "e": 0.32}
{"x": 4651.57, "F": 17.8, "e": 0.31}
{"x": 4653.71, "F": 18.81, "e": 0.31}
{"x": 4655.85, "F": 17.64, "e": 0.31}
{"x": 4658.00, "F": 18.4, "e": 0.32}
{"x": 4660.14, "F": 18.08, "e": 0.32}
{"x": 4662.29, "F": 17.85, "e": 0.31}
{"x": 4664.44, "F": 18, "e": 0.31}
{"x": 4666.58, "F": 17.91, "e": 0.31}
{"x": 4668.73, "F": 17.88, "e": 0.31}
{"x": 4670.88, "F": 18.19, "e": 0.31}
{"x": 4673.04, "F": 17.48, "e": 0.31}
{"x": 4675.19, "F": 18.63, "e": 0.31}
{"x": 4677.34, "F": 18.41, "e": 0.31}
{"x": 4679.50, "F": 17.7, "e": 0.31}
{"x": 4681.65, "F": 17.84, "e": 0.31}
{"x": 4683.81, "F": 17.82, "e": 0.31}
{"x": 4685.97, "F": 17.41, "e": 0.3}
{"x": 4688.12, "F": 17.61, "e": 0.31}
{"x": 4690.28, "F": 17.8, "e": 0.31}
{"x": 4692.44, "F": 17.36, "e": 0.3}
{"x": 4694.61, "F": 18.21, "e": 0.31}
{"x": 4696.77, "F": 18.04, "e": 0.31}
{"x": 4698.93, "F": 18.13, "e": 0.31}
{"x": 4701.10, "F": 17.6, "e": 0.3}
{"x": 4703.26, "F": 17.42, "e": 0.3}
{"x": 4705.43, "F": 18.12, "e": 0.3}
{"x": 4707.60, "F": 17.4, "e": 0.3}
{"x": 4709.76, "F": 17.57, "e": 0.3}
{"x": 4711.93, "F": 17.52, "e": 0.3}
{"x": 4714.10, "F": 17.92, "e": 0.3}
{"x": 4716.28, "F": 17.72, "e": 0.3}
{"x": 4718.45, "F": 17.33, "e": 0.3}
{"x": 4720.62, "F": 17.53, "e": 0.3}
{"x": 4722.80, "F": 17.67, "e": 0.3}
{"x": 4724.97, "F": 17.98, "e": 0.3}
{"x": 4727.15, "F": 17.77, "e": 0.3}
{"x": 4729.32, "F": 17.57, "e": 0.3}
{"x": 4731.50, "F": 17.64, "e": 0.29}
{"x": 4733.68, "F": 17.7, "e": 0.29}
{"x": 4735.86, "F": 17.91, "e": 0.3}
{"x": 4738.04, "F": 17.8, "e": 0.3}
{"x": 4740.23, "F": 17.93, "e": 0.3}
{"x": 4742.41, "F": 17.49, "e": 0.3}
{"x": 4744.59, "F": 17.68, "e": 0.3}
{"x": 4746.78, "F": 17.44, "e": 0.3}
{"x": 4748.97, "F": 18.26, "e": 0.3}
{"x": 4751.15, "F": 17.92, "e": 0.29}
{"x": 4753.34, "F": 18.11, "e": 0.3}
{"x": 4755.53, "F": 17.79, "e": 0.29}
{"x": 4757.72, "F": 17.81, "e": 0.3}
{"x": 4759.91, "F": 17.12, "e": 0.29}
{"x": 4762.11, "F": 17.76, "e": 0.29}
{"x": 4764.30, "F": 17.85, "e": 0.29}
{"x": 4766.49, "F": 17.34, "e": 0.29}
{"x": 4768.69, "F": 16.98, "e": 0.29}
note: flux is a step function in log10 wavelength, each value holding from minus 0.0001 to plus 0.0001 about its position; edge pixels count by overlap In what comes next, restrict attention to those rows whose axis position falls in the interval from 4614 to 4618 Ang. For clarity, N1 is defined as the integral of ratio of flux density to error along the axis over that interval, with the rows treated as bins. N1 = 224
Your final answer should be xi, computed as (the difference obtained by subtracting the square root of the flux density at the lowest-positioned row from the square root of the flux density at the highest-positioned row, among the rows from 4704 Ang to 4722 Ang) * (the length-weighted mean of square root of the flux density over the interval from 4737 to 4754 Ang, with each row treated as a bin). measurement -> -0.3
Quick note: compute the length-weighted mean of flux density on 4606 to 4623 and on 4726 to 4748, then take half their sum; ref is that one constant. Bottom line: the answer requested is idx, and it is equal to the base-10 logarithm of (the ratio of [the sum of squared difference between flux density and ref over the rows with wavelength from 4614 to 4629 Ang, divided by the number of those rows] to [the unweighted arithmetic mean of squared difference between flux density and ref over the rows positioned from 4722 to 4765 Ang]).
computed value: 0.09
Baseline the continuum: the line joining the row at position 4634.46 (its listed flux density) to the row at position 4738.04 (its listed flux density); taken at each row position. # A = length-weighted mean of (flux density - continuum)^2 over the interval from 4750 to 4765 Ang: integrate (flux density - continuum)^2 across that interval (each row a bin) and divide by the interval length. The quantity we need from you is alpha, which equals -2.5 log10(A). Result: 2.7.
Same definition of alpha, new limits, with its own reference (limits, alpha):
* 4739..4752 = 2.7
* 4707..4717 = 2.3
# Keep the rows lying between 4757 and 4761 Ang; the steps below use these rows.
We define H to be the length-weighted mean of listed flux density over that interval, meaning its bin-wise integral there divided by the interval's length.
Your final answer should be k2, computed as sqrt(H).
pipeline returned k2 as 4.18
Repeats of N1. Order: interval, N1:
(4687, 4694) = 402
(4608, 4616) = 441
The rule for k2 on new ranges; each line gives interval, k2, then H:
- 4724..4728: 4.23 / 17.9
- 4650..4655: 4.27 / 18.2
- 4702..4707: 4.21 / 17.7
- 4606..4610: 4.24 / 18.0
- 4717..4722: 4.18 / 17.5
